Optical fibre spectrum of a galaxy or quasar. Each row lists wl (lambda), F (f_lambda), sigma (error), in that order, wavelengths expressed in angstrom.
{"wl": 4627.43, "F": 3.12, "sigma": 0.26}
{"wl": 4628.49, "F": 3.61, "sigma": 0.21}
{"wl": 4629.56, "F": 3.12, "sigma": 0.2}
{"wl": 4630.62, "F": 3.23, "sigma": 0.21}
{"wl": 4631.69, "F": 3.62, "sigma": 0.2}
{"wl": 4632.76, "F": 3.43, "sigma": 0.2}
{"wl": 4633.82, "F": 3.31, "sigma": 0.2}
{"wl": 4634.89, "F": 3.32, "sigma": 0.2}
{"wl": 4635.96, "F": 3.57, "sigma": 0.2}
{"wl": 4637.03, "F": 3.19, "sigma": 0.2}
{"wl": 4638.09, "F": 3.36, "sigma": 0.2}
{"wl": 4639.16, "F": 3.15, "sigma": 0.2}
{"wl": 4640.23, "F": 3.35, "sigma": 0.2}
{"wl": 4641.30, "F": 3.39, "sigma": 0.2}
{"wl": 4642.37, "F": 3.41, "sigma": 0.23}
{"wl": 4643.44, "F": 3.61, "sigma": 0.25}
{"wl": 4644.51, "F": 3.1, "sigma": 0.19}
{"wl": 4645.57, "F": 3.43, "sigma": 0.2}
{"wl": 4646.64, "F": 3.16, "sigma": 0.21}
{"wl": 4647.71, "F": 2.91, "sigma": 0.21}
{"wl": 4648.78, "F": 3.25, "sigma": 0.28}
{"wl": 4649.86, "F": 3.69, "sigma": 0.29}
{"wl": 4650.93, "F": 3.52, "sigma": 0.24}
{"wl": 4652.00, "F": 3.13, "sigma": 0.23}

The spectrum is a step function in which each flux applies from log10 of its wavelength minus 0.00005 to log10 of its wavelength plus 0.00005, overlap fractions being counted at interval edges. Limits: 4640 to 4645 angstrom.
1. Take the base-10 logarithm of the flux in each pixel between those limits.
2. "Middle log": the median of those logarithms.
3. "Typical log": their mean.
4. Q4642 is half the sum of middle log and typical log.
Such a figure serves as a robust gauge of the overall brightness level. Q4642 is 0.529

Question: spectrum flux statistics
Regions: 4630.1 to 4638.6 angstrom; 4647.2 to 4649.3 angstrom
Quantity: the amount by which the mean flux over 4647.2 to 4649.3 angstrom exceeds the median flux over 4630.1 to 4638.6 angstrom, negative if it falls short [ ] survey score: -0.26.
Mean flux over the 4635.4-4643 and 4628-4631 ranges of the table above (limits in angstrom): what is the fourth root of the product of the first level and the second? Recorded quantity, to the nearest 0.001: 1.826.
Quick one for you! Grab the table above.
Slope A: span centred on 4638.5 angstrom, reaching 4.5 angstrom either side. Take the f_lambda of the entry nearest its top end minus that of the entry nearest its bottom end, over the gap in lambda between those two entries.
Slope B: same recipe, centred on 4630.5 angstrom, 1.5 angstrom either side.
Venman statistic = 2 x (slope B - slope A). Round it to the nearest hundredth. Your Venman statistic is 0.45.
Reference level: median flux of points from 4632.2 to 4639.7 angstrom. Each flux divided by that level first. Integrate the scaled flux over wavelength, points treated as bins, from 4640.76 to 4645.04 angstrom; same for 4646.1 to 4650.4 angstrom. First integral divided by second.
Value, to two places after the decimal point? 1.04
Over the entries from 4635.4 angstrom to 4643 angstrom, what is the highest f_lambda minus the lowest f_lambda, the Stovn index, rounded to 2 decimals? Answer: 0.42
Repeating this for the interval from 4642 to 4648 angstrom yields 0.70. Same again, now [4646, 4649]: 0.34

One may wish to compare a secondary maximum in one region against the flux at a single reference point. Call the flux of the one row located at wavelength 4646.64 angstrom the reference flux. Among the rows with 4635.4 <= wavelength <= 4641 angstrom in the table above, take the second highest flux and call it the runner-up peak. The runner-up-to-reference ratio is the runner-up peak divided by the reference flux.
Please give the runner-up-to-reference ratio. 1.06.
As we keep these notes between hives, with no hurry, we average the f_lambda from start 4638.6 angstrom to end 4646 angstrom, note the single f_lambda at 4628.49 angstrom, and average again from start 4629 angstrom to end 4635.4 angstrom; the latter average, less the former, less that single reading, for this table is -3.62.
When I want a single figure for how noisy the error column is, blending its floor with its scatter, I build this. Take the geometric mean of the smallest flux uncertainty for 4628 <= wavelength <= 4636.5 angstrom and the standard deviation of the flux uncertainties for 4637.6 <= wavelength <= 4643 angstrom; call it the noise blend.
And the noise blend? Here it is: 0.05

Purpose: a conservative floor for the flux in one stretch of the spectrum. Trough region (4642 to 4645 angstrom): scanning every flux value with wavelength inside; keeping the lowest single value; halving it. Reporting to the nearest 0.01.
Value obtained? 1.55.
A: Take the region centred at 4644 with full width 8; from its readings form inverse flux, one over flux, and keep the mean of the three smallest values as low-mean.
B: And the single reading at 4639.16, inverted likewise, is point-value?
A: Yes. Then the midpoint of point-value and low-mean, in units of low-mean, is 1.05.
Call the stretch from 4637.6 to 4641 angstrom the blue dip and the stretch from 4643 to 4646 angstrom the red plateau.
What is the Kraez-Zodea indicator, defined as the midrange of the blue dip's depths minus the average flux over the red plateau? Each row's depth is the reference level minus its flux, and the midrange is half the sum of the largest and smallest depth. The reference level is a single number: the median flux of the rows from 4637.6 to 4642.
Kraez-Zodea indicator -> -3.28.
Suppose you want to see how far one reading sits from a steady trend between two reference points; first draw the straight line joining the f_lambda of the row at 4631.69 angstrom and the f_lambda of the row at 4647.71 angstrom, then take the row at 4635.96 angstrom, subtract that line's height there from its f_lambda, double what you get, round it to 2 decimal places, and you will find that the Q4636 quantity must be 0.28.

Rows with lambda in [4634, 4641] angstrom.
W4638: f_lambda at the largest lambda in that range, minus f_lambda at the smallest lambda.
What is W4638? 0.03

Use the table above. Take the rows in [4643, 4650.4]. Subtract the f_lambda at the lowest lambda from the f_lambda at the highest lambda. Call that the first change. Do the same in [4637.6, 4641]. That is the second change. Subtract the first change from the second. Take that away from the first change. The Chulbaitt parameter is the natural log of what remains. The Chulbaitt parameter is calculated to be -1.8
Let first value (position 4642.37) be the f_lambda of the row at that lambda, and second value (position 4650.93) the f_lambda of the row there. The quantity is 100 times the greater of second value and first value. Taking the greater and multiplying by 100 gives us 352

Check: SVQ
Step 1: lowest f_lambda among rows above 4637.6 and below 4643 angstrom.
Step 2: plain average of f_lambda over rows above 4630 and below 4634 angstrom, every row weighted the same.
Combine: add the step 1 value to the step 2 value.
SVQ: 6.55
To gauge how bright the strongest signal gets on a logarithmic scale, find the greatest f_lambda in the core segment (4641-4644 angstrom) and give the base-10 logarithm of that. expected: 0.558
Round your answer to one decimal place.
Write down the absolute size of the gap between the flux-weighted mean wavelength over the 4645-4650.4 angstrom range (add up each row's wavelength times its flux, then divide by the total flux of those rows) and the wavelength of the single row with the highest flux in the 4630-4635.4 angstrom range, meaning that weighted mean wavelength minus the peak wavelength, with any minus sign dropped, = 16.1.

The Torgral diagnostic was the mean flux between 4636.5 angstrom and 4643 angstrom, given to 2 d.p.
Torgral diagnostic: 3.31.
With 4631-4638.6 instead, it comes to 3.40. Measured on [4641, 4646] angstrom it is 3.39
